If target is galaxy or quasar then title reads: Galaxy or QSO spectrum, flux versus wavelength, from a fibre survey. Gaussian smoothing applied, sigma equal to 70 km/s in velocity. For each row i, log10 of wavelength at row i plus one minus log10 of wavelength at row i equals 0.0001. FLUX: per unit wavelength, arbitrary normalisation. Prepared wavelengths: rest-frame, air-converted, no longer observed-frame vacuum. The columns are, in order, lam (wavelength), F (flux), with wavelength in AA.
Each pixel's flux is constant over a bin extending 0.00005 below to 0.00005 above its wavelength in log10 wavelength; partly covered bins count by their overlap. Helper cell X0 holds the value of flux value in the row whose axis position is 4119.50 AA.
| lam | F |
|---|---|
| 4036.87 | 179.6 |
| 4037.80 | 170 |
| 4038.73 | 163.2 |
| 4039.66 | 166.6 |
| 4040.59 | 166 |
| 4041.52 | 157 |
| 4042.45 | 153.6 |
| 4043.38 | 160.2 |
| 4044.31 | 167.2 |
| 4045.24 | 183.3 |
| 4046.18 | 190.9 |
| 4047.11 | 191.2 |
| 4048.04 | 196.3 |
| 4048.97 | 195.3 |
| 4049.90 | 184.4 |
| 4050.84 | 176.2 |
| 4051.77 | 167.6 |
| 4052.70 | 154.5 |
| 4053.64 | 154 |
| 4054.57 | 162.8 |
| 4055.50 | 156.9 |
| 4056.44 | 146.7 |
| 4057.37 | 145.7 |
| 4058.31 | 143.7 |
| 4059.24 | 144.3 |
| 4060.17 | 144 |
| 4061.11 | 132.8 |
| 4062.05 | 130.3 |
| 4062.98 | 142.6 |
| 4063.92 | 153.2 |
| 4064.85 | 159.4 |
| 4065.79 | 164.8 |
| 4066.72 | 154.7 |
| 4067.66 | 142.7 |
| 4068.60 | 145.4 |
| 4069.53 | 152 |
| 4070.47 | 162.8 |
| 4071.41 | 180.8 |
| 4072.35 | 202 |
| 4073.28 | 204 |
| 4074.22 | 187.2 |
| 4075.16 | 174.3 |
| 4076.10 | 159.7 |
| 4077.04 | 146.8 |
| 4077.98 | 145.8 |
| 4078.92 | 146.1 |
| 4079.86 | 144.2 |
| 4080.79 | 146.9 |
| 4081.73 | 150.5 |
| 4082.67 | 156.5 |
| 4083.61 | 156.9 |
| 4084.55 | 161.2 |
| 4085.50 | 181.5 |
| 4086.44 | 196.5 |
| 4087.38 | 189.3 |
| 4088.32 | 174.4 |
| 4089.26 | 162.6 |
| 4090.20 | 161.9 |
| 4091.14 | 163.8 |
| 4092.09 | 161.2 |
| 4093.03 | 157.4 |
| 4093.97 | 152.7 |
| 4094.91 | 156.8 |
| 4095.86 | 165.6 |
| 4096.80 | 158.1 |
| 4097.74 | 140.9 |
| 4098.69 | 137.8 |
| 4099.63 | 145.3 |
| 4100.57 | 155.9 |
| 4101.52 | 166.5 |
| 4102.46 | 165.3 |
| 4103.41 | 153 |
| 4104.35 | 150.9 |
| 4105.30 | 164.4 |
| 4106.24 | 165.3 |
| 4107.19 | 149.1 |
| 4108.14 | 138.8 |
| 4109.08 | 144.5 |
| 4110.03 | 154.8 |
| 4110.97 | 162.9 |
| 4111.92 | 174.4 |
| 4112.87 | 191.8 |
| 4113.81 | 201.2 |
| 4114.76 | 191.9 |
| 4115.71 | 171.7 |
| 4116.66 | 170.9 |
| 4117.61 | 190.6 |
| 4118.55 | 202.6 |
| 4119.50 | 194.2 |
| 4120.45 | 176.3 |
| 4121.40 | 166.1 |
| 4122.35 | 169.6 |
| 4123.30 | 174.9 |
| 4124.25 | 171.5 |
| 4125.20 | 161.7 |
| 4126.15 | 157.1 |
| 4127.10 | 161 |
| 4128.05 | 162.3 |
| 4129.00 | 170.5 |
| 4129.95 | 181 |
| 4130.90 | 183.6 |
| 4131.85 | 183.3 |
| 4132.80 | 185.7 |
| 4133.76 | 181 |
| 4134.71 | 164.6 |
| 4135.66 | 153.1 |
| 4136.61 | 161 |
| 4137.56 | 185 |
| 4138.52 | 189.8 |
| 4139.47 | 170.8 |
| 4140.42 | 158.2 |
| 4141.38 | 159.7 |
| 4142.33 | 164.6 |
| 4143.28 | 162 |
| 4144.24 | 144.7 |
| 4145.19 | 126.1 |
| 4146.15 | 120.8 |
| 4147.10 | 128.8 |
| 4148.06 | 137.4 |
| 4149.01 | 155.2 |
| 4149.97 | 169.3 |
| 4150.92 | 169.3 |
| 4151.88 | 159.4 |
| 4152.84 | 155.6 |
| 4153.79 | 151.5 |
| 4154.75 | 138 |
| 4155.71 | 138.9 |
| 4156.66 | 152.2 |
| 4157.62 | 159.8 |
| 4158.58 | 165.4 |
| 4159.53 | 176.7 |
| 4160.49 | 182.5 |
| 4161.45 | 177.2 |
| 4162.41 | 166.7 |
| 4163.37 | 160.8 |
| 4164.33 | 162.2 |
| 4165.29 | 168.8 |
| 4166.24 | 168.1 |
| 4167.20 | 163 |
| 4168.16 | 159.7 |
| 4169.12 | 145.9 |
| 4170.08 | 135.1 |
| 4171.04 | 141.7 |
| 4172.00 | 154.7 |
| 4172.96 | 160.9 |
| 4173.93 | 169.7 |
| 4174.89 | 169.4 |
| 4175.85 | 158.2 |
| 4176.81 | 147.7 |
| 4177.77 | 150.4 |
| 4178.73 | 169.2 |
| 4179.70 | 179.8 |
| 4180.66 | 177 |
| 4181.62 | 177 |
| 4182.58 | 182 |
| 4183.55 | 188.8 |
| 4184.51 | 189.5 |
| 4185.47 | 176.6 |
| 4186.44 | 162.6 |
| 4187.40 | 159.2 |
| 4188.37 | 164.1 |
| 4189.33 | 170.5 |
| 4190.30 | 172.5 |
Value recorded 194.2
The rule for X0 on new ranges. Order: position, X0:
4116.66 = 170.9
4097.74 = 140.9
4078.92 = 146.1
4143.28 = 162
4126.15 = 157.1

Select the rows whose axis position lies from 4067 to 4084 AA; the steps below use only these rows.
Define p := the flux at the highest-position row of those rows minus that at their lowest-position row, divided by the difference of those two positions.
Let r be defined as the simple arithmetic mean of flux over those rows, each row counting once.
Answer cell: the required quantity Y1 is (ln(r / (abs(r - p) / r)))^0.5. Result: 2.26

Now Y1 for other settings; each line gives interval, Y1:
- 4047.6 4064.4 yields 2.25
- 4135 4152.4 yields 2.25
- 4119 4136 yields 2.27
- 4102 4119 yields 2.27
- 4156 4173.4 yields 2.26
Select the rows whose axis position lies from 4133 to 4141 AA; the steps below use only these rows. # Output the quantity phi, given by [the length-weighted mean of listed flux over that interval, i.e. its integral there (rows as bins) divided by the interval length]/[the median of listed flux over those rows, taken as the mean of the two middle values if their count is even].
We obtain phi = 1.02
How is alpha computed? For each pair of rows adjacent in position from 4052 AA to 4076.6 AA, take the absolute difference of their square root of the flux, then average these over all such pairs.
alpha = 0.322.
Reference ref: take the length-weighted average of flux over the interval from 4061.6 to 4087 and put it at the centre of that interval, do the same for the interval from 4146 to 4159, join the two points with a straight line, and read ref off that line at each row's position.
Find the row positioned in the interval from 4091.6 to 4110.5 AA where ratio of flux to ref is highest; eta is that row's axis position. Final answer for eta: 4101.52 AA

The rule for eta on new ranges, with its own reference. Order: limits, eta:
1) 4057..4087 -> 4073.28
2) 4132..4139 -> 4138.52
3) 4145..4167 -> 4160.49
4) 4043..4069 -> 4048.04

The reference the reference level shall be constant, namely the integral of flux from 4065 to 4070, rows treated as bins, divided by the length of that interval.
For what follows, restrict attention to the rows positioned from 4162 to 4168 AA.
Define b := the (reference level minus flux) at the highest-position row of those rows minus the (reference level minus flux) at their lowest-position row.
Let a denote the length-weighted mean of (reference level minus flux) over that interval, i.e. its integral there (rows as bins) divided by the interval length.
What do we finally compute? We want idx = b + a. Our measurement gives -9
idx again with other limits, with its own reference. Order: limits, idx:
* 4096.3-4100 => 20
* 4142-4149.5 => 20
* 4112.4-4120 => -39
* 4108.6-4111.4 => -20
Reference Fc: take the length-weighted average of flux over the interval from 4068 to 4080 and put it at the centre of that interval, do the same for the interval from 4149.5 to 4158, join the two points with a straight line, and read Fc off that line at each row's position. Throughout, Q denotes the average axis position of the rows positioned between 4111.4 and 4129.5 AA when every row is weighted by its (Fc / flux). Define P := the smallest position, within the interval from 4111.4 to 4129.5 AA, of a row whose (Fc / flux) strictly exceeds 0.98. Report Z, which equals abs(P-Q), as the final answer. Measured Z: 4.5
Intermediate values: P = 4125.20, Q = 4120.7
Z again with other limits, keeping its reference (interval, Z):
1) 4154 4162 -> 3.1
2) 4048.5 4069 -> 7.3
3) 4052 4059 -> 2.9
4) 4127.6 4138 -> 2.8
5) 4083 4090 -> 2.8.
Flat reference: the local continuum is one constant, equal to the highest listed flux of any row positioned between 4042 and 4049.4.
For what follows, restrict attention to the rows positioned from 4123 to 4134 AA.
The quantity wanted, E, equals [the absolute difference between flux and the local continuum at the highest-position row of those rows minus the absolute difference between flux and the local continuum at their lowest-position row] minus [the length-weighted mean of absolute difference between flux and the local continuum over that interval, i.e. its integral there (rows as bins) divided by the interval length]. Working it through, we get -30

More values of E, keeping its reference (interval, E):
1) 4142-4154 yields -34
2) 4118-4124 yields -3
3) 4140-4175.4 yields -51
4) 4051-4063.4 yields -22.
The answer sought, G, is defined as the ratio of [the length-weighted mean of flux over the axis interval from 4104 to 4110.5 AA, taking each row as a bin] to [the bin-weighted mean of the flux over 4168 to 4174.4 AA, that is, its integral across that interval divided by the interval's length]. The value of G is 1.00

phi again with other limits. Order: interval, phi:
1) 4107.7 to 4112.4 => 1.00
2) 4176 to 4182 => 0.96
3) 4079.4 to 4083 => 1.01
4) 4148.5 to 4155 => 1.01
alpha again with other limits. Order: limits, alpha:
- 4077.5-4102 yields 0.269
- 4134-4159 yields 0.382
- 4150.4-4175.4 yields 0.278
